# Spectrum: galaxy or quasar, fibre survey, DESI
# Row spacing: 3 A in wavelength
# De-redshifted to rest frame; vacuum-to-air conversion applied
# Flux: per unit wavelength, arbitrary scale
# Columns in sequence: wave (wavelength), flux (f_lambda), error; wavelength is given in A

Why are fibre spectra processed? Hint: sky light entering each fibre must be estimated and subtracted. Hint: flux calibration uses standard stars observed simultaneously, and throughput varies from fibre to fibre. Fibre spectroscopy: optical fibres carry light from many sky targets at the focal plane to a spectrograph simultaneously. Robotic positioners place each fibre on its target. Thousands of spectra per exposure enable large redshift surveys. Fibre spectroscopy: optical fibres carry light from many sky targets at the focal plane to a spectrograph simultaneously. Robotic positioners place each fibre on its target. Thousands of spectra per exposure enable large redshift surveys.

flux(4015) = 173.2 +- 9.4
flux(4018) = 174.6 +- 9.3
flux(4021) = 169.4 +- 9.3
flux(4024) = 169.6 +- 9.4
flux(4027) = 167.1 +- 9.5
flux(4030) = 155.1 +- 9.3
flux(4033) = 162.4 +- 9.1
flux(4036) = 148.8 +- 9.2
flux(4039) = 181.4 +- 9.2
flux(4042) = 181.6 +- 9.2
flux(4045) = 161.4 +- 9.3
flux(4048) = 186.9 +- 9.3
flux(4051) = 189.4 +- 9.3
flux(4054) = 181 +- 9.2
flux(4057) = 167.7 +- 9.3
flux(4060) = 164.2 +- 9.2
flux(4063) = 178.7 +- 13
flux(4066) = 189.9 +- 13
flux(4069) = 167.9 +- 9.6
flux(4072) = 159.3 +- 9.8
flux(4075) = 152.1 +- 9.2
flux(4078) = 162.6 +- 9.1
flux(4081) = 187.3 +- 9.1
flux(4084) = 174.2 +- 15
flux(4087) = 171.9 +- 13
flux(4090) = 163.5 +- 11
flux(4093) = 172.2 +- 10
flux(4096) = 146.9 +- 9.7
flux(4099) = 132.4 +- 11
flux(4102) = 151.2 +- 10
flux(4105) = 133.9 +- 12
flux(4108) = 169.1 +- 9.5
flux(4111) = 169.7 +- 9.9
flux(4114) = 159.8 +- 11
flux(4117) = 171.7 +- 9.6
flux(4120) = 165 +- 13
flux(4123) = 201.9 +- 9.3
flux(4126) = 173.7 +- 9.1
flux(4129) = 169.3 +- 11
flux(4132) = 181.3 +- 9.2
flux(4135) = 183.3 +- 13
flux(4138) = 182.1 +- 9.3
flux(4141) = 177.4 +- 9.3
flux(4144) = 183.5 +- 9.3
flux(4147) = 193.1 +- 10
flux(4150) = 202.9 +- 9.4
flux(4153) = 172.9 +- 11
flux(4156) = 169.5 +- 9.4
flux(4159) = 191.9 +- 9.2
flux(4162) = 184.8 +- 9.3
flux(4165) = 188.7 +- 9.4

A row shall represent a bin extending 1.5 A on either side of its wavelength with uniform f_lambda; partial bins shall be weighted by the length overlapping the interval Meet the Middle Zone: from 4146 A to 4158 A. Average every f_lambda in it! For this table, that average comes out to 185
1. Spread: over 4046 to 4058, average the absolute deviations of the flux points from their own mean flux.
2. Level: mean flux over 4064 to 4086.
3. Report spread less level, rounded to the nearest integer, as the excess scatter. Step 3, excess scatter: -164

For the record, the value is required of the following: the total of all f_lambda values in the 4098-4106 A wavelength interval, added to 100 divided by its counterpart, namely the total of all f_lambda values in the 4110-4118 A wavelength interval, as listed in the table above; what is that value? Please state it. 418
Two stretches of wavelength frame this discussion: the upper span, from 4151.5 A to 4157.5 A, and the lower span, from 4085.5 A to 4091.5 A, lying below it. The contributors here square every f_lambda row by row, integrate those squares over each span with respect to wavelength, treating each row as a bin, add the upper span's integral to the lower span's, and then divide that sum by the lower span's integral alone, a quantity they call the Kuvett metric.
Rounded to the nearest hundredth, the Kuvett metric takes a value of 2.04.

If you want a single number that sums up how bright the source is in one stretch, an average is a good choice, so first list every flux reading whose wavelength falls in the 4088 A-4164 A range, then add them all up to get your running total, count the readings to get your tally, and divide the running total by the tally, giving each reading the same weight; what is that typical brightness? 172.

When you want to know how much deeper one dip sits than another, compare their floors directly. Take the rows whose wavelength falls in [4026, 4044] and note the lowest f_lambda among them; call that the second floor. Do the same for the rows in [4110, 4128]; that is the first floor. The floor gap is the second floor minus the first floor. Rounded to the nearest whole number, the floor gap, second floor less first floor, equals -11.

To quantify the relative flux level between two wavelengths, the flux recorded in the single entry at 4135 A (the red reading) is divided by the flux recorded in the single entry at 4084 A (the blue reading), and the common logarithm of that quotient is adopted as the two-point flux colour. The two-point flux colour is 0.022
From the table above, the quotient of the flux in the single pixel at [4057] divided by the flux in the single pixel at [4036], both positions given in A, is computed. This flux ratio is 1.13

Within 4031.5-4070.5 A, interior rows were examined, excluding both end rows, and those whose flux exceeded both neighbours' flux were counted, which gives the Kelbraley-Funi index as 3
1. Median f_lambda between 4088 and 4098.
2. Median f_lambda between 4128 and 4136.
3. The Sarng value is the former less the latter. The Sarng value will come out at -18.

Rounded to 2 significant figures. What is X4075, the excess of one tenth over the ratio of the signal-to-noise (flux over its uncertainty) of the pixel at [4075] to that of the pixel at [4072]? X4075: -0.92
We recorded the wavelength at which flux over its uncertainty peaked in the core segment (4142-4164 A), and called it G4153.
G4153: 4150 A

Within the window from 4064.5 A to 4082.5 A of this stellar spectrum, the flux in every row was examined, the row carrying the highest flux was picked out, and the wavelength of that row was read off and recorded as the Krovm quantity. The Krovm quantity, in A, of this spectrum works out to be 4066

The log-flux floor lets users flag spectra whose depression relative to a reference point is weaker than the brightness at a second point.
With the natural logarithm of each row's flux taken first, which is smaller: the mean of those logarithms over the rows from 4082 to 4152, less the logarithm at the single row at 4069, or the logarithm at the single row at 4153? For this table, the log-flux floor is 0.01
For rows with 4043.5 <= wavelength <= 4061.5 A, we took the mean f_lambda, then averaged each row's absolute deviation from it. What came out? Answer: 10.7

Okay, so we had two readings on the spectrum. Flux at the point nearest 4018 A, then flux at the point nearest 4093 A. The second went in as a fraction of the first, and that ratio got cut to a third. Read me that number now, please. 0.33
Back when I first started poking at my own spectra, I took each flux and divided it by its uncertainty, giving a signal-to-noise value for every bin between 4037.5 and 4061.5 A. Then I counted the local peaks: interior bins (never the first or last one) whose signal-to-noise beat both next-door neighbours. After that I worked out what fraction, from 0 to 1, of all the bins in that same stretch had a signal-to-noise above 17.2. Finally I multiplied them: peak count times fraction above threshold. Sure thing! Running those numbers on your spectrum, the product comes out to 2.0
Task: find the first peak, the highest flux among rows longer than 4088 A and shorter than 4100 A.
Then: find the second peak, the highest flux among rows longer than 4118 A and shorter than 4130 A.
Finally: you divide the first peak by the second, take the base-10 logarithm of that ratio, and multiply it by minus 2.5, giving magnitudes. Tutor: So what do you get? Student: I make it 0.17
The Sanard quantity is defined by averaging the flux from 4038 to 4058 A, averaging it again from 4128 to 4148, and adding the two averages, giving 360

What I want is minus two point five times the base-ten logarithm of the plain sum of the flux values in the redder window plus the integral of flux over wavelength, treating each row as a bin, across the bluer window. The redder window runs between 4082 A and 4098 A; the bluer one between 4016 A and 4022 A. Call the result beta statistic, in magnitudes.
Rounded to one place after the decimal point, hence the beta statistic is -8.2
